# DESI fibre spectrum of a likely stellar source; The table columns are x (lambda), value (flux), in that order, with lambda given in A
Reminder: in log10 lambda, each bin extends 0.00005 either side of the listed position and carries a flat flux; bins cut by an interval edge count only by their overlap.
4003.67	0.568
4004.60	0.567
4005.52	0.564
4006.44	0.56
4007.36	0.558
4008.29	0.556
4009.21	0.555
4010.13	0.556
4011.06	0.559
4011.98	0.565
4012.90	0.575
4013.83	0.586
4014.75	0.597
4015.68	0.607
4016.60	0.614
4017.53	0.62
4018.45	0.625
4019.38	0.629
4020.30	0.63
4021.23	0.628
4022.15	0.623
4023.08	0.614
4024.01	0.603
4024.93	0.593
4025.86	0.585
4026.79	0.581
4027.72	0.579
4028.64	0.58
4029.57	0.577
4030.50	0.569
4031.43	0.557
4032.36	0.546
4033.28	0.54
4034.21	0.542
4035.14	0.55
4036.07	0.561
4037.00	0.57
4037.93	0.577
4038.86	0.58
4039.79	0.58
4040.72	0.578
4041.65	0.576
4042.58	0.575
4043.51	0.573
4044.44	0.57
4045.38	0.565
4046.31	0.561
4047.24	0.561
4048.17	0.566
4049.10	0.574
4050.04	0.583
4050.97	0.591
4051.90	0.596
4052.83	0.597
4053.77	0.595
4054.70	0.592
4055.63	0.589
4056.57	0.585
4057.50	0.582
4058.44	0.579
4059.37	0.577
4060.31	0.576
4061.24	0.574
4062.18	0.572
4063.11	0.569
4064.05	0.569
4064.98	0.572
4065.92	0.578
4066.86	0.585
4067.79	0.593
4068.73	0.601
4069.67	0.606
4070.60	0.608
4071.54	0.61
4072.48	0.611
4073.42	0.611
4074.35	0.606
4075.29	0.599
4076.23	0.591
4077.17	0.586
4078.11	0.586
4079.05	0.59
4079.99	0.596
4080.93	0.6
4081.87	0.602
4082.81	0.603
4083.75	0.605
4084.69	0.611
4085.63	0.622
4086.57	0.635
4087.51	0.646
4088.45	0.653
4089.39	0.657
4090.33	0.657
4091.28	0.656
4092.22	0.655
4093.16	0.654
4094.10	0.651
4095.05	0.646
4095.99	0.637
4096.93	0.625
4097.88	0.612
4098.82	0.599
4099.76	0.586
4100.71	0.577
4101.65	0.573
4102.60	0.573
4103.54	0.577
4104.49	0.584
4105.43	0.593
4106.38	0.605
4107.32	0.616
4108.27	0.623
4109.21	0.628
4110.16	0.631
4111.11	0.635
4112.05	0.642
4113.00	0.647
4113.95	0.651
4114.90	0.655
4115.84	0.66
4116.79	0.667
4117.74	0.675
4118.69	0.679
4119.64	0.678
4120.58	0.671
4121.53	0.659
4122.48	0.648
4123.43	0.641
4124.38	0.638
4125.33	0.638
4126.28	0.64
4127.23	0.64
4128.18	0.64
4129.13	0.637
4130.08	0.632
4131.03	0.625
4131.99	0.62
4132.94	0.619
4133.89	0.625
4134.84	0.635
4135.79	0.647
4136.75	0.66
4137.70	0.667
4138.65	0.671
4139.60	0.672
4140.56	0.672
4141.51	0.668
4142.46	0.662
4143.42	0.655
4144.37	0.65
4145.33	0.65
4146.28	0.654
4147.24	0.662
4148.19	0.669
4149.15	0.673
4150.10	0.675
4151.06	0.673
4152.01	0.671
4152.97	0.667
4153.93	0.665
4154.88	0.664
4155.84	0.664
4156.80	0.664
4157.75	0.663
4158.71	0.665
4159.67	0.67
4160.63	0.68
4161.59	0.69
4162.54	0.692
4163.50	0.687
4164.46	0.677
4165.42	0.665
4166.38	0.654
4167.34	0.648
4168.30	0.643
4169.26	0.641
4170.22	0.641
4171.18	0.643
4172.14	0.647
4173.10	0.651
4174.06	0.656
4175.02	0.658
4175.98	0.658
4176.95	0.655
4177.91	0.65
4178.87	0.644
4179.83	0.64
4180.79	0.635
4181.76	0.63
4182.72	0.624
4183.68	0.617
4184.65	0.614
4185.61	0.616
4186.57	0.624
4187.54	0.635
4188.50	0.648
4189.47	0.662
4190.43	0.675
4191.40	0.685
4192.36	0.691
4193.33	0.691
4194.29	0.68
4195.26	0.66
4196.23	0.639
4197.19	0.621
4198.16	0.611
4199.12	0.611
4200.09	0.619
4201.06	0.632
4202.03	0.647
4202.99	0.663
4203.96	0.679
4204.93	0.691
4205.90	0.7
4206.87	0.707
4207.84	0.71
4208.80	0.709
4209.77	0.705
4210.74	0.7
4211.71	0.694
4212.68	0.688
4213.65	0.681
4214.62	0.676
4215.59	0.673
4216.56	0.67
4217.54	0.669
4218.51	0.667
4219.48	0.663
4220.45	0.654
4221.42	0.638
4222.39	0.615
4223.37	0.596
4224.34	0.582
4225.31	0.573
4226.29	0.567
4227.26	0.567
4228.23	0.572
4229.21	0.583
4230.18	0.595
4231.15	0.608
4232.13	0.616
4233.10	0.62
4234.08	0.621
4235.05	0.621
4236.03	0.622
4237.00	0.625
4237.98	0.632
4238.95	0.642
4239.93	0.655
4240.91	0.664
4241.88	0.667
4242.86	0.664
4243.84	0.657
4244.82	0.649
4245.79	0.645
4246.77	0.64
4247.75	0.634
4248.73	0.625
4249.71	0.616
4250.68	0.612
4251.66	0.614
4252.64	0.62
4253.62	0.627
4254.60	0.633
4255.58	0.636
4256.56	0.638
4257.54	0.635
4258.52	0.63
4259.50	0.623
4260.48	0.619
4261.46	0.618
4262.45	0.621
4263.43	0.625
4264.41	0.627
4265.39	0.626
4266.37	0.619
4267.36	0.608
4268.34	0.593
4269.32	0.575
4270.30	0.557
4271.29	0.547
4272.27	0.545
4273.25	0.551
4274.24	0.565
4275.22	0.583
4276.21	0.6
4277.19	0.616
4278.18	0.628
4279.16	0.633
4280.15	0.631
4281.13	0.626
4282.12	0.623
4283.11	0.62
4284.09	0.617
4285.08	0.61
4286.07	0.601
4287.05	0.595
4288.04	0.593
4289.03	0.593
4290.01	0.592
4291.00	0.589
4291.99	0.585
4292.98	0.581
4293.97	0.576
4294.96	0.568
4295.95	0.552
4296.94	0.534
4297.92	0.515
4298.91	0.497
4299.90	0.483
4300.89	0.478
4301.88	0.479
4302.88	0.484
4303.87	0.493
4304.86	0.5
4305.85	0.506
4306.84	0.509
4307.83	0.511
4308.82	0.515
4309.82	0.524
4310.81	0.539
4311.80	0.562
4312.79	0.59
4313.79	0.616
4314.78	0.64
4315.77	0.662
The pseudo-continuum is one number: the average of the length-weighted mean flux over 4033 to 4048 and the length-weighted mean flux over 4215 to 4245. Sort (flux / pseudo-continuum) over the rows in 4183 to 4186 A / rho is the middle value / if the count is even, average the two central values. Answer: 1.03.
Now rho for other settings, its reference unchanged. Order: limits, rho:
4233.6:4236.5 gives 1.04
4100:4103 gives 0.96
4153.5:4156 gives 1.11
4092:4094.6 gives 1.10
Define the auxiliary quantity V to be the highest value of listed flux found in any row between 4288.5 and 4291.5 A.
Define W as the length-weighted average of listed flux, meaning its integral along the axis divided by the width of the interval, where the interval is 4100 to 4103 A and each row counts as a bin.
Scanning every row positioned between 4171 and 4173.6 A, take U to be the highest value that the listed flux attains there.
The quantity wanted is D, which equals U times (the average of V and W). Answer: 0.38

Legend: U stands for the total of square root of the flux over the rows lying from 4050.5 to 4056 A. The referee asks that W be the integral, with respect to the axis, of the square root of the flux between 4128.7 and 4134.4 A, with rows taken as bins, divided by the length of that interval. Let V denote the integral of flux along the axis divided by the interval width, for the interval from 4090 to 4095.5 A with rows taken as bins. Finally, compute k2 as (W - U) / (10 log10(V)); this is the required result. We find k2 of 2.06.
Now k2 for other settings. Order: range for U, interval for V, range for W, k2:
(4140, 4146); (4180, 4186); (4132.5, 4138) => 1.98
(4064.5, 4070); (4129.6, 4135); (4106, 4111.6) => 1.87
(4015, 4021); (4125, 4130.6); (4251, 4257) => 2.02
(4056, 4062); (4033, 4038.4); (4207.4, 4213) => 1.47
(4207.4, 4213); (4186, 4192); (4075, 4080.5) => 2.32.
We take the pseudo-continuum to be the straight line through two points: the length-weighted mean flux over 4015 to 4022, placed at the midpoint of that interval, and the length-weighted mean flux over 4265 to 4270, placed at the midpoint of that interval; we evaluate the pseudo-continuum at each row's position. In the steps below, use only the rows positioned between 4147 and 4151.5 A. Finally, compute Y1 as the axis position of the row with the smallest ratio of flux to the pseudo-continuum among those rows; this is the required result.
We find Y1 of 4147.24 A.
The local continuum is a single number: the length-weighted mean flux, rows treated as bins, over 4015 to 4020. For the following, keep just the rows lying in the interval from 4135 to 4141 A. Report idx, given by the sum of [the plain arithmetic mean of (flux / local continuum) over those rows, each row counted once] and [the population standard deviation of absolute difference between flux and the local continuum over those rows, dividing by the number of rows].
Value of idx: 1.08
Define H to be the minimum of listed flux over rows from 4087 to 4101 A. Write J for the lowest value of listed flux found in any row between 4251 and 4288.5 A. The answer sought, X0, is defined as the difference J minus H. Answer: -0.03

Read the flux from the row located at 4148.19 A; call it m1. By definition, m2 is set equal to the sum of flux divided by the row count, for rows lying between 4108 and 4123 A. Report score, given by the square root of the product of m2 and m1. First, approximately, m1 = 0.669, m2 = 0.653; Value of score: 0.66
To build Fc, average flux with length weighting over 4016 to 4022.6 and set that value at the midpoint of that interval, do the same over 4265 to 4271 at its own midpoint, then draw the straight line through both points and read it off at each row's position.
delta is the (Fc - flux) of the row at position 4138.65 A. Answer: -0.06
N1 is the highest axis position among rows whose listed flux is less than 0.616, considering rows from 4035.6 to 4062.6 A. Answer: 4062.18 A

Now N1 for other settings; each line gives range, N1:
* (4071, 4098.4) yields 4097.88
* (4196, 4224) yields 4223.37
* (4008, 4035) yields 4034.21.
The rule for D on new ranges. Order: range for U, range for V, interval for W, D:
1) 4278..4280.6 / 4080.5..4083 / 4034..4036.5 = 0.37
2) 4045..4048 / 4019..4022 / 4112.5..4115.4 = 0.36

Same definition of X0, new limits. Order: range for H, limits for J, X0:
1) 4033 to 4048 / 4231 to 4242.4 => 0.07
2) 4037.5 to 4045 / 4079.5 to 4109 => 0.00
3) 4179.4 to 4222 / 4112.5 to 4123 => 0.04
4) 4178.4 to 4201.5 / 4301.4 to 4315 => -0.13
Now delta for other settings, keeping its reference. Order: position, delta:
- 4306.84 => 0.08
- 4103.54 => 0.04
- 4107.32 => 0.00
